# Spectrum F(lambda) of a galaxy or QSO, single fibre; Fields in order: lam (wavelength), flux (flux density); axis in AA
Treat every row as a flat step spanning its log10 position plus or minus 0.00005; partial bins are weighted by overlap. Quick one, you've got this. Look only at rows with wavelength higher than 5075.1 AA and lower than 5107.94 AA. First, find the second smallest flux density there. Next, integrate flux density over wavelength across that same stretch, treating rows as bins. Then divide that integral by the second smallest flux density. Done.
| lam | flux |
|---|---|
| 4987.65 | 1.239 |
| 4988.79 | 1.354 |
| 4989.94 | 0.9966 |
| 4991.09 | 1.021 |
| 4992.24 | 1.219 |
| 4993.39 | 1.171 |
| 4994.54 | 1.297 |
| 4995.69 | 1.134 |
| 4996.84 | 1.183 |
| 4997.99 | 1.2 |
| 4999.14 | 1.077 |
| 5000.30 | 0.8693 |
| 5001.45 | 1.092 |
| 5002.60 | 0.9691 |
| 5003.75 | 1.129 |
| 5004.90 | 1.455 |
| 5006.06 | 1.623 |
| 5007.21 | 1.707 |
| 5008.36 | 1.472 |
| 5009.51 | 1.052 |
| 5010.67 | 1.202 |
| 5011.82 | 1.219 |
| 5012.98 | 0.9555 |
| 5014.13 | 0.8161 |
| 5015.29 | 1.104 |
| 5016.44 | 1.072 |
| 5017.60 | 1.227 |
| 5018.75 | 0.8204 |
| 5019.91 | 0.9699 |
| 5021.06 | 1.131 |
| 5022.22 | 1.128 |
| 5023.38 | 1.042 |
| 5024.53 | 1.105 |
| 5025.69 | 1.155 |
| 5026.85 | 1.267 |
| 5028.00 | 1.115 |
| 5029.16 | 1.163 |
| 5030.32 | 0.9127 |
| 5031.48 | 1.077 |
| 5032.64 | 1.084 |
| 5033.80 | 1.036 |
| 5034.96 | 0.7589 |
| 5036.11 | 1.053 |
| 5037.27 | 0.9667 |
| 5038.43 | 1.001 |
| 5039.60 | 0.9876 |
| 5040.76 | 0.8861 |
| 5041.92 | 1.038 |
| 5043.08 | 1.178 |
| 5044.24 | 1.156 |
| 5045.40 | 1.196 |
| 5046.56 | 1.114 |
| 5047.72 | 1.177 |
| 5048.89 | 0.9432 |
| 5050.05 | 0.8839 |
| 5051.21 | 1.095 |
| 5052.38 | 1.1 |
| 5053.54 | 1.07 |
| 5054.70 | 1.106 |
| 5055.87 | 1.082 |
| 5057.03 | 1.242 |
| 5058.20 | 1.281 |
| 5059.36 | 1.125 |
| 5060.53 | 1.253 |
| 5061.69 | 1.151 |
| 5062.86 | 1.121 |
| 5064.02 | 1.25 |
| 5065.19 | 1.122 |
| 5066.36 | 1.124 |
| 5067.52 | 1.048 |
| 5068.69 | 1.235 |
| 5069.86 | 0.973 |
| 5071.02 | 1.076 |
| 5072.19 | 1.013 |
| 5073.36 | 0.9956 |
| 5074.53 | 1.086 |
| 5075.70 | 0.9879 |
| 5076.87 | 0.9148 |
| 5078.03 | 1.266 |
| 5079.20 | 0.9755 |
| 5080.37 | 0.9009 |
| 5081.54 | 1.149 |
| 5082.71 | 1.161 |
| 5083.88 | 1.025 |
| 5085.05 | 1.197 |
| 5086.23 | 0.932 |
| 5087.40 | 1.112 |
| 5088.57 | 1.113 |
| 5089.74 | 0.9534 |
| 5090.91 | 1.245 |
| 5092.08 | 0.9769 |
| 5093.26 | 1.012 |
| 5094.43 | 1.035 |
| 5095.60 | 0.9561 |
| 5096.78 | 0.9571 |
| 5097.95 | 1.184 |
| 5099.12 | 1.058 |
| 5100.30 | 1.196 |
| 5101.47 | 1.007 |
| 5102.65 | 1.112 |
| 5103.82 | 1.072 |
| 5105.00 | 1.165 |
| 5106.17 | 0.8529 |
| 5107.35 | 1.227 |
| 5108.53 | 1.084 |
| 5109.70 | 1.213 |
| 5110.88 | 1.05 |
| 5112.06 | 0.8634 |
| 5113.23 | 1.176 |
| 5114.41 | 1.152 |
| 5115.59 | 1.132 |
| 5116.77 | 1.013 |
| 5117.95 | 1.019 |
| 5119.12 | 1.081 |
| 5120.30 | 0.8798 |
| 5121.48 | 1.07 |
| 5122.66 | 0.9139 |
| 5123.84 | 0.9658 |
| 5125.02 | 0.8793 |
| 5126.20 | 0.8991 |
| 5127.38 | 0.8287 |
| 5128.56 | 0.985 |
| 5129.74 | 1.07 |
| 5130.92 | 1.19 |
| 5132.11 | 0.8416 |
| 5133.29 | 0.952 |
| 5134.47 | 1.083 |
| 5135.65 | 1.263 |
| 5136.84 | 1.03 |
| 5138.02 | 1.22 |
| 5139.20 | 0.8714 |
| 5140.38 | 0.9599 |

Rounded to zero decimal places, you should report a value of 39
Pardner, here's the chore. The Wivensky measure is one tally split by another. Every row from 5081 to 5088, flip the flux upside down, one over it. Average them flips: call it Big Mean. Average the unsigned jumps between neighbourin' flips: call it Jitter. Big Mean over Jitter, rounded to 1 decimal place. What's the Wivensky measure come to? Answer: 6.8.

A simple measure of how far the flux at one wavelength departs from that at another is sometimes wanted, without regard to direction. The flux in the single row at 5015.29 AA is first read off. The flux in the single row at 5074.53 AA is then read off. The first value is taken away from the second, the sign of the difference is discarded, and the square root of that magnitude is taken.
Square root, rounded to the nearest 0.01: 0.13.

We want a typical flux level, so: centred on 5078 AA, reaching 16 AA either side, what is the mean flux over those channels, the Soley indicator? 1.07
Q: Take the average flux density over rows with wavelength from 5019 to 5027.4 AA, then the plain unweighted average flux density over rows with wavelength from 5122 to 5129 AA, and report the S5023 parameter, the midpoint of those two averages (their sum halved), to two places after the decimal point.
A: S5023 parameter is 1.01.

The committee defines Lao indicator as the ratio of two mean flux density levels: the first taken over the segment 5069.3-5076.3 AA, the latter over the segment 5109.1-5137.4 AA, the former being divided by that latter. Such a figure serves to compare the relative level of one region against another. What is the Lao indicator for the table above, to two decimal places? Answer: 1.00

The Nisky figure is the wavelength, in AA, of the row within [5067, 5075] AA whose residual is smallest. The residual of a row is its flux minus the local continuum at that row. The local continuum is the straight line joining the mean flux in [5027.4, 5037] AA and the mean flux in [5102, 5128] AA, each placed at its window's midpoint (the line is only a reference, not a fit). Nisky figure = 5069.86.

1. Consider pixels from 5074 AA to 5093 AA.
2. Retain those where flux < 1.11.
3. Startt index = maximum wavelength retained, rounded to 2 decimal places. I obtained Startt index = 5092.08 AA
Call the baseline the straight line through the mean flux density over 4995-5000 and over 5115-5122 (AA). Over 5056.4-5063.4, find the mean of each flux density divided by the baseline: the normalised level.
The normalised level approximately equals 1.10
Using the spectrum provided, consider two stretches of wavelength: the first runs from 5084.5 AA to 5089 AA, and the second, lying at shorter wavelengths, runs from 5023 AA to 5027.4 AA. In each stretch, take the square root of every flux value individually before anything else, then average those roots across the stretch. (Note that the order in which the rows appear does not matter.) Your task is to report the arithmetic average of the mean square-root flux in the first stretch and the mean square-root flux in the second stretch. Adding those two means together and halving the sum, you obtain 1.055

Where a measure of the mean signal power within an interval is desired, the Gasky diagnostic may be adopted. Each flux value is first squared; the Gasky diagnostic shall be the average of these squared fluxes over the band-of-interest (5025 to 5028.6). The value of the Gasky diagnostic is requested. 1.39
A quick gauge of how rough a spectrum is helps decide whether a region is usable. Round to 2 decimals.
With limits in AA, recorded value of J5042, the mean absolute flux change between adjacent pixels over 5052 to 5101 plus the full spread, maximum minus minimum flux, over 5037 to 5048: 0.43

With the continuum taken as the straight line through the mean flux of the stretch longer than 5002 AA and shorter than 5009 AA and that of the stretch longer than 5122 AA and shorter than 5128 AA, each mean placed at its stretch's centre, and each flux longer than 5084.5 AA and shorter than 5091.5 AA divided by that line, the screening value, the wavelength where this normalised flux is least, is 5086.23 AA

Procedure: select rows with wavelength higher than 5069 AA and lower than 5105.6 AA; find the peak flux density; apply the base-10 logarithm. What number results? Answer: 0.102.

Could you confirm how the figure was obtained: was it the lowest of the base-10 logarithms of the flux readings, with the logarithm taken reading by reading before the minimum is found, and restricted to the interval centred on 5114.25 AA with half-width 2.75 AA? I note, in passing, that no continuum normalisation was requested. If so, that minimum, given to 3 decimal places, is -0.064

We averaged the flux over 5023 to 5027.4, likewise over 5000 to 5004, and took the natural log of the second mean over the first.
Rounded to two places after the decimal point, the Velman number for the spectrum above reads -0.12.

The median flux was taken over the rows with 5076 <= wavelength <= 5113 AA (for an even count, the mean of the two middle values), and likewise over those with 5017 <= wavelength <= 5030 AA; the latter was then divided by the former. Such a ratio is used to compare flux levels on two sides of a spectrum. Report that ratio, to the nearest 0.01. 1.07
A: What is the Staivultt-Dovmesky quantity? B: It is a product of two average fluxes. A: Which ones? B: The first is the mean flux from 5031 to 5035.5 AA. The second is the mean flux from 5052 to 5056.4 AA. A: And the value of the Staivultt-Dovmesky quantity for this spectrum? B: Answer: 1.08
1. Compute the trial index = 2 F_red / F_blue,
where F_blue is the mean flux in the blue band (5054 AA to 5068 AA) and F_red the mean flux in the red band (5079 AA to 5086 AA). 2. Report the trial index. 1.84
